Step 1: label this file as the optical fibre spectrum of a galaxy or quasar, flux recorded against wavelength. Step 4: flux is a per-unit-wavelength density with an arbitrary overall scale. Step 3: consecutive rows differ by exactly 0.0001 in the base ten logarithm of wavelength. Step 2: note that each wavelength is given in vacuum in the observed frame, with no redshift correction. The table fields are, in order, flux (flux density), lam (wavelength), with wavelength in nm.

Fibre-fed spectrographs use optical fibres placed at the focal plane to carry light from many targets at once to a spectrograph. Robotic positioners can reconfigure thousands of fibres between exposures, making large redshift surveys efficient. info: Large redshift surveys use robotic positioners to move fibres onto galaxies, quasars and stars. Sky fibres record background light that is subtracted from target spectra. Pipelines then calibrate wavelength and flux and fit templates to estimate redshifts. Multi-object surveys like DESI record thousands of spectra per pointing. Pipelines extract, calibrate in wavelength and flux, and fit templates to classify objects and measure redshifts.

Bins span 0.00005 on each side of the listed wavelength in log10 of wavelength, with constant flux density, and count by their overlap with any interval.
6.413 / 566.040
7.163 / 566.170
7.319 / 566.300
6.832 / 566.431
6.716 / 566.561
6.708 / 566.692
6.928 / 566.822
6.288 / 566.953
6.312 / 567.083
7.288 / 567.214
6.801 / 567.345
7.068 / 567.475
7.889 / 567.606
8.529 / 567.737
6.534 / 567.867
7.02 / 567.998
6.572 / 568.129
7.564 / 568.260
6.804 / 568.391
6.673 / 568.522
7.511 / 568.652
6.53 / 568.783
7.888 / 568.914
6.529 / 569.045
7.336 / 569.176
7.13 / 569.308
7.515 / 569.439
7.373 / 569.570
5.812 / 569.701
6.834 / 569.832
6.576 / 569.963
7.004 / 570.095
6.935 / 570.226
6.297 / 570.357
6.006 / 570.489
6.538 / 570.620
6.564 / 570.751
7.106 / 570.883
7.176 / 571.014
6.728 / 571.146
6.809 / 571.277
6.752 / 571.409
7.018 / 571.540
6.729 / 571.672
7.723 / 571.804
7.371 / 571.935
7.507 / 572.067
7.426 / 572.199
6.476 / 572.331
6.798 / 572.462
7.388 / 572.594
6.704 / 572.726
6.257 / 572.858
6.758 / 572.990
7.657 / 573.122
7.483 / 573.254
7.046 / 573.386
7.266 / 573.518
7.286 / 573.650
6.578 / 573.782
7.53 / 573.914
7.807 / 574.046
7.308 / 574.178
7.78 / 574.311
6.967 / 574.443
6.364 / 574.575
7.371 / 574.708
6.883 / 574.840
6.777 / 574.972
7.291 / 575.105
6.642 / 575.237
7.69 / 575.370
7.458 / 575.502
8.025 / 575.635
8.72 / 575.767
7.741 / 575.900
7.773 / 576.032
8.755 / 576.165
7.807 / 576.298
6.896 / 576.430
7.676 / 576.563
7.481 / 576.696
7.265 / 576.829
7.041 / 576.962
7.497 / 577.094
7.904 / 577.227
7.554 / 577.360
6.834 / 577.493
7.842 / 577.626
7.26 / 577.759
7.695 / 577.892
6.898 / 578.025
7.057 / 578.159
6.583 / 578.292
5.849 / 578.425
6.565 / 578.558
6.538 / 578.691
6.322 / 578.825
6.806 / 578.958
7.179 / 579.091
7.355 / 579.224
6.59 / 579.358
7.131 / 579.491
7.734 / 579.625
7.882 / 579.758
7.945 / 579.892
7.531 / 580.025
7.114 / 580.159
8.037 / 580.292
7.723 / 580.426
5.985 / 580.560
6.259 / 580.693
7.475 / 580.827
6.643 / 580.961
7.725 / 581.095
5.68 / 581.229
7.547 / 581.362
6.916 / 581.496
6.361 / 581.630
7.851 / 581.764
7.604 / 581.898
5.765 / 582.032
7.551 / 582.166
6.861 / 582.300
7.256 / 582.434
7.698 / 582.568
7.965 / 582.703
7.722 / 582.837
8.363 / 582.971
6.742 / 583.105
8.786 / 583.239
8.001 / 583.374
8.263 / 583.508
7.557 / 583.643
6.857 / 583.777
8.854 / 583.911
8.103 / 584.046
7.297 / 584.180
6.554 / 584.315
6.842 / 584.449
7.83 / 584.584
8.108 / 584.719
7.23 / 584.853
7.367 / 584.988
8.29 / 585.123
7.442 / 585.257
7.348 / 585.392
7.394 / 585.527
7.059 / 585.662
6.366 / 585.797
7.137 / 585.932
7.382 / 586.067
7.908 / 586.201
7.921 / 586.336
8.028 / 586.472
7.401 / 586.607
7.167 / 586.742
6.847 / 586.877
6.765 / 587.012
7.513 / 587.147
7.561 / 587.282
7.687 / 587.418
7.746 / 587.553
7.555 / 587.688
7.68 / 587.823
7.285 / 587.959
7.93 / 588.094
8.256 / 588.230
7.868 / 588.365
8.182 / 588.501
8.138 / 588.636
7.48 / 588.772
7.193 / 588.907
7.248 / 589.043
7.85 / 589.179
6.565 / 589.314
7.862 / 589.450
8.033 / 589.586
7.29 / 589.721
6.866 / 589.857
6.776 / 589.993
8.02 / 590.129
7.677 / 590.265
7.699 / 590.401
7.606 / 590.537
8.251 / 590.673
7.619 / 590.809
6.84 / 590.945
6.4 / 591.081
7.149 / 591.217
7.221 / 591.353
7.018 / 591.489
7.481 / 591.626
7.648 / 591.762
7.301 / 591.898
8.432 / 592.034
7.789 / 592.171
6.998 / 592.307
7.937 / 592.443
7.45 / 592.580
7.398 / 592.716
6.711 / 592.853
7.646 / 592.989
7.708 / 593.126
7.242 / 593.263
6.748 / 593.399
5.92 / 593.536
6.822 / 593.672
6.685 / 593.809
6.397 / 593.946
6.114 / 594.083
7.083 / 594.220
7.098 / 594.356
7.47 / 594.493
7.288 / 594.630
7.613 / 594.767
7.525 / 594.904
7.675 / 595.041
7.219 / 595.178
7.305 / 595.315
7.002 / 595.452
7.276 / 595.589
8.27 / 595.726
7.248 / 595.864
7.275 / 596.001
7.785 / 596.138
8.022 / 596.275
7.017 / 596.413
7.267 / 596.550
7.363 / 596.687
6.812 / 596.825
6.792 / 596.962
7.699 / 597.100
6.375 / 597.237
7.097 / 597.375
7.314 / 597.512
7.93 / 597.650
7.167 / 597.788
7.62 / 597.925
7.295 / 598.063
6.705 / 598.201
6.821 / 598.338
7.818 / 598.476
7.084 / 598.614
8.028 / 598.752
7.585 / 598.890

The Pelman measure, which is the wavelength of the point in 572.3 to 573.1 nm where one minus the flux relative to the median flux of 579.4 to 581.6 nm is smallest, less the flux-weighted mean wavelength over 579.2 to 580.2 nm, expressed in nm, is -7.10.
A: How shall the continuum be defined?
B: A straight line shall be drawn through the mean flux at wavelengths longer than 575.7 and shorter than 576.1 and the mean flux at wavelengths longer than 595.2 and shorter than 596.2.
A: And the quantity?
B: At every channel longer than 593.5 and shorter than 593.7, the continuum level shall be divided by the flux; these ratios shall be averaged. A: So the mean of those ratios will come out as 1.19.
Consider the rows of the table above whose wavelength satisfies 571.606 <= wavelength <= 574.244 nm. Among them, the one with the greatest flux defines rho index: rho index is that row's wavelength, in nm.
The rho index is 574.046 nm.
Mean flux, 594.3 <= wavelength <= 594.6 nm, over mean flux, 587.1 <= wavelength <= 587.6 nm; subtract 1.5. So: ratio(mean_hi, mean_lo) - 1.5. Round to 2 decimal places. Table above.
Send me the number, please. -0.54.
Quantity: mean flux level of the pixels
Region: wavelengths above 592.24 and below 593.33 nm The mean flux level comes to 7.4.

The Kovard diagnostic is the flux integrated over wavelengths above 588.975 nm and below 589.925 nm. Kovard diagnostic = 7.0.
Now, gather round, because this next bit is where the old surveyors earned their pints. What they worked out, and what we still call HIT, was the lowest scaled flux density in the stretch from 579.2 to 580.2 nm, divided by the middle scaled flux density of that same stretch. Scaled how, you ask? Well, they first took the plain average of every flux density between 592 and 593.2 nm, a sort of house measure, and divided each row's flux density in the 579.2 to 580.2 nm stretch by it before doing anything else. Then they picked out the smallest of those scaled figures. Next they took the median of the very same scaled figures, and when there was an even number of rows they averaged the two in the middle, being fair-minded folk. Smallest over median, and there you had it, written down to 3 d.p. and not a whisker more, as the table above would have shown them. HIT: 0.885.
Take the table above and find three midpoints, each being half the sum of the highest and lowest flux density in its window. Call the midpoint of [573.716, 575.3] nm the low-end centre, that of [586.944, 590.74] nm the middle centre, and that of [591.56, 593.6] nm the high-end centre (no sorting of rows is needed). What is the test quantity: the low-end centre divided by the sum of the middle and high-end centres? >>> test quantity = 0.486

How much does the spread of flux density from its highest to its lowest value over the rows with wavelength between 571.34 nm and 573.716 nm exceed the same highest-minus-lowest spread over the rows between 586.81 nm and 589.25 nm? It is 0.0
